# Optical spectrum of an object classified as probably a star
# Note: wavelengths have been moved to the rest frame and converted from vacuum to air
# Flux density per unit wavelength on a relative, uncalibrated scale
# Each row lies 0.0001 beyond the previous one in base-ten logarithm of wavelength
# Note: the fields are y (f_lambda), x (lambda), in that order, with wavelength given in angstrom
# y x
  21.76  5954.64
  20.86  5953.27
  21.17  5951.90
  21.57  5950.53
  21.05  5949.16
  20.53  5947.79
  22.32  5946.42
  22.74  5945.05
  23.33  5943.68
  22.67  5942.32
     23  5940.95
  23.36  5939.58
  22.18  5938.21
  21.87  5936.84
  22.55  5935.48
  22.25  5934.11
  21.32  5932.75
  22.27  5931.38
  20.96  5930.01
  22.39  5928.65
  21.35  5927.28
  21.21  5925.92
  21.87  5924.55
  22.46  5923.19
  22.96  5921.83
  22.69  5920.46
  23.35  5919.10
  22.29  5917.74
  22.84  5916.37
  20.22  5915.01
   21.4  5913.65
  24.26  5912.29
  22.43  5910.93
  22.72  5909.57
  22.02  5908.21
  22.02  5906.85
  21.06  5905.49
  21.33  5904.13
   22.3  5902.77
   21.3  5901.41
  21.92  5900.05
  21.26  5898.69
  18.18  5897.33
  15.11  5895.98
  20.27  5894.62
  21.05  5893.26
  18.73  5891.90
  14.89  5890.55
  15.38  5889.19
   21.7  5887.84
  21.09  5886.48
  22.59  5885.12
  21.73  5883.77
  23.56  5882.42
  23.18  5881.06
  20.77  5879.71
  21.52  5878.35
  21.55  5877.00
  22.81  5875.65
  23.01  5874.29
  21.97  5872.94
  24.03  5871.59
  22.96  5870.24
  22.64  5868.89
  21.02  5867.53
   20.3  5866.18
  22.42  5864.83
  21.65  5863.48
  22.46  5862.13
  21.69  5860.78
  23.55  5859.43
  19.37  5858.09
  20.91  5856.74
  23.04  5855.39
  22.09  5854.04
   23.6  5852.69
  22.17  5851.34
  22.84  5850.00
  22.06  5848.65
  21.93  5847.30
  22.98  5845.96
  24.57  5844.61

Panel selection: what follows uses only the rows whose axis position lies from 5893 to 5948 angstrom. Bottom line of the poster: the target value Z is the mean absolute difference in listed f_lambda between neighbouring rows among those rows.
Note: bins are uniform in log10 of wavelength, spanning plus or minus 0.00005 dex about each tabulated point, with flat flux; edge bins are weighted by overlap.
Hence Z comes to 1.1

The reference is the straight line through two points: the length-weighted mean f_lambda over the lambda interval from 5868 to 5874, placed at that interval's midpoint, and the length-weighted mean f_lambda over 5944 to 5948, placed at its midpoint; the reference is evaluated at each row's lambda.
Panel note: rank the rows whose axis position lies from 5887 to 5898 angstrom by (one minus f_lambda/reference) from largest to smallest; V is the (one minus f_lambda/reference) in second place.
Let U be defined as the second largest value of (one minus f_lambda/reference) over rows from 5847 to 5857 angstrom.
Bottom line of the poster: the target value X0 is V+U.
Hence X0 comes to 0.38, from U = 0.05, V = 0.33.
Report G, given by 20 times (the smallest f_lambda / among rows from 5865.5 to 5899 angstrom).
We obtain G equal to 298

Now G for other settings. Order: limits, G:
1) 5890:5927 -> 298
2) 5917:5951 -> 411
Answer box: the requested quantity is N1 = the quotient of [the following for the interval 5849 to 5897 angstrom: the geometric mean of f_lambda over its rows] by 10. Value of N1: 2.12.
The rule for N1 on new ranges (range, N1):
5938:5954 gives 2.20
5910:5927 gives 2.23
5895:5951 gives 2.18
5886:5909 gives 1.98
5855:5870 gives 2.17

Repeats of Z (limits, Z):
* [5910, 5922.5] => 1.4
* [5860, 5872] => 1.0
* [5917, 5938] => 0.8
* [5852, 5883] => 1.3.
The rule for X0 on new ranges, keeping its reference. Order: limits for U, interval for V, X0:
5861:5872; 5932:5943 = 0.10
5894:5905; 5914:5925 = 0.22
